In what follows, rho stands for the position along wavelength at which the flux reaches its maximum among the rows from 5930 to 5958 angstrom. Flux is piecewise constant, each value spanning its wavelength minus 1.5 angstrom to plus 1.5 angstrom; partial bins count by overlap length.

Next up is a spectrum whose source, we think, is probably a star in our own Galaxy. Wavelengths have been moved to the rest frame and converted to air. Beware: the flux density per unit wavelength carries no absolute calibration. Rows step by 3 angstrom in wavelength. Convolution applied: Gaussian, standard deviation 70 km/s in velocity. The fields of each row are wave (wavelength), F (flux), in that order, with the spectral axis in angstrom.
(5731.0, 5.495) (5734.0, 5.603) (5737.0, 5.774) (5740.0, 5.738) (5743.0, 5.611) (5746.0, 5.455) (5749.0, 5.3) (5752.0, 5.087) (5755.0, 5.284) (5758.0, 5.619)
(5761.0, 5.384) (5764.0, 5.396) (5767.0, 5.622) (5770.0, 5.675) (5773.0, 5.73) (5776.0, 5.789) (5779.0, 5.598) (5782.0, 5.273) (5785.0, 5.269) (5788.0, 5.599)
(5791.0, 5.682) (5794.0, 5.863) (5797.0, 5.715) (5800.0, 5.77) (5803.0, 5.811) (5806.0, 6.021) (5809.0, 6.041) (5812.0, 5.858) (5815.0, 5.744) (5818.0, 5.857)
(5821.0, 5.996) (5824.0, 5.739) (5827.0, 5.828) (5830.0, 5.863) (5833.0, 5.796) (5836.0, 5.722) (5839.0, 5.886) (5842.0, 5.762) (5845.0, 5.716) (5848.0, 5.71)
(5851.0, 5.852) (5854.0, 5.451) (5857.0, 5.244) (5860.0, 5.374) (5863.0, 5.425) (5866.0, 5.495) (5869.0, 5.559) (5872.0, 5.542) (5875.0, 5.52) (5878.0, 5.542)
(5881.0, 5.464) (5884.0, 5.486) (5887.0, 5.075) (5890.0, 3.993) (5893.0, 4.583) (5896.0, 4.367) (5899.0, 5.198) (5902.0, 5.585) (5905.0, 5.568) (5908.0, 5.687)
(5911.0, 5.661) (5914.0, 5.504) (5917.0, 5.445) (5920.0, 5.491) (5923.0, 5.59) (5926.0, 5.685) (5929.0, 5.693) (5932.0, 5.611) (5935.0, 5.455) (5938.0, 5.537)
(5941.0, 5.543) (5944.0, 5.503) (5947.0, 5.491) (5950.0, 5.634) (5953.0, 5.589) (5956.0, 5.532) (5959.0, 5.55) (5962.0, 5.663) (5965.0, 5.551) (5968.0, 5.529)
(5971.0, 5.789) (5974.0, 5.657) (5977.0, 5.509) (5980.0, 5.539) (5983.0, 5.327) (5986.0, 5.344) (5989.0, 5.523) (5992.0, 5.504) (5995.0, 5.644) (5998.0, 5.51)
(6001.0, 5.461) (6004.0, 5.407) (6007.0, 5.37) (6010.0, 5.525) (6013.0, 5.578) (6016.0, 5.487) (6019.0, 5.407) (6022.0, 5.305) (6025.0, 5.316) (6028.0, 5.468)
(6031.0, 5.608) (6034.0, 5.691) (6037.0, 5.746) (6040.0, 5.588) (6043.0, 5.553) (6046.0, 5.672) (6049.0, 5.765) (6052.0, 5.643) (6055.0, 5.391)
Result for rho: 5950.0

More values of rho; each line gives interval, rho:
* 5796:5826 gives 5809.0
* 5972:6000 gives 5974.0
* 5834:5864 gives 5839.0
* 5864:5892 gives 5869.0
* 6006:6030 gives 6013.0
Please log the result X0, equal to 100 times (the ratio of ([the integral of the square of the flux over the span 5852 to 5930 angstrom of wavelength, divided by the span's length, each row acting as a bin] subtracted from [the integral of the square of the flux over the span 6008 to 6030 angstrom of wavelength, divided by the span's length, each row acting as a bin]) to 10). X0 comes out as 8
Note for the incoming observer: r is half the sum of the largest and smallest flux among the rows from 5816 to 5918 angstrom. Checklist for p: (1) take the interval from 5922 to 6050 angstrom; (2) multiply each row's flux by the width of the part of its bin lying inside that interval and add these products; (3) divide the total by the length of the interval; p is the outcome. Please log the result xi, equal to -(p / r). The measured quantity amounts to -1.11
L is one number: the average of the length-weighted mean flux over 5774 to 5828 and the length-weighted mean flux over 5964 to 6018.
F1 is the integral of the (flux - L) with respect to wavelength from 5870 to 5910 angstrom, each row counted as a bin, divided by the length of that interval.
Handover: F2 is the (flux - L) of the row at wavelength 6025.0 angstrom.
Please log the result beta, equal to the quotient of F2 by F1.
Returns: 0.7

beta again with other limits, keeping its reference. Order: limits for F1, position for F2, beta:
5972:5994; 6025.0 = 2.4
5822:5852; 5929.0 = 0.4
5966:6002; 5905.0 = 0.6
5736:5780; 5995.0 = -0.2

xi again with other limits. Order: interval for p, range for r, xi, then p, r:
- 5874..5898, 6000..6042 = -0.90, 5.00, 5.5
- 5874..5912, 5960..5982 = -0.92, 5.20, 5.6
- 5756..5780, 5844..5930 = -1.14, 5.60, 4.9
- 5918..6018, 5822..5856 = -0.98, 5.54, 5.7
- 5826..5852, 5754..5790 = -1.05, 5.79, 5.5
